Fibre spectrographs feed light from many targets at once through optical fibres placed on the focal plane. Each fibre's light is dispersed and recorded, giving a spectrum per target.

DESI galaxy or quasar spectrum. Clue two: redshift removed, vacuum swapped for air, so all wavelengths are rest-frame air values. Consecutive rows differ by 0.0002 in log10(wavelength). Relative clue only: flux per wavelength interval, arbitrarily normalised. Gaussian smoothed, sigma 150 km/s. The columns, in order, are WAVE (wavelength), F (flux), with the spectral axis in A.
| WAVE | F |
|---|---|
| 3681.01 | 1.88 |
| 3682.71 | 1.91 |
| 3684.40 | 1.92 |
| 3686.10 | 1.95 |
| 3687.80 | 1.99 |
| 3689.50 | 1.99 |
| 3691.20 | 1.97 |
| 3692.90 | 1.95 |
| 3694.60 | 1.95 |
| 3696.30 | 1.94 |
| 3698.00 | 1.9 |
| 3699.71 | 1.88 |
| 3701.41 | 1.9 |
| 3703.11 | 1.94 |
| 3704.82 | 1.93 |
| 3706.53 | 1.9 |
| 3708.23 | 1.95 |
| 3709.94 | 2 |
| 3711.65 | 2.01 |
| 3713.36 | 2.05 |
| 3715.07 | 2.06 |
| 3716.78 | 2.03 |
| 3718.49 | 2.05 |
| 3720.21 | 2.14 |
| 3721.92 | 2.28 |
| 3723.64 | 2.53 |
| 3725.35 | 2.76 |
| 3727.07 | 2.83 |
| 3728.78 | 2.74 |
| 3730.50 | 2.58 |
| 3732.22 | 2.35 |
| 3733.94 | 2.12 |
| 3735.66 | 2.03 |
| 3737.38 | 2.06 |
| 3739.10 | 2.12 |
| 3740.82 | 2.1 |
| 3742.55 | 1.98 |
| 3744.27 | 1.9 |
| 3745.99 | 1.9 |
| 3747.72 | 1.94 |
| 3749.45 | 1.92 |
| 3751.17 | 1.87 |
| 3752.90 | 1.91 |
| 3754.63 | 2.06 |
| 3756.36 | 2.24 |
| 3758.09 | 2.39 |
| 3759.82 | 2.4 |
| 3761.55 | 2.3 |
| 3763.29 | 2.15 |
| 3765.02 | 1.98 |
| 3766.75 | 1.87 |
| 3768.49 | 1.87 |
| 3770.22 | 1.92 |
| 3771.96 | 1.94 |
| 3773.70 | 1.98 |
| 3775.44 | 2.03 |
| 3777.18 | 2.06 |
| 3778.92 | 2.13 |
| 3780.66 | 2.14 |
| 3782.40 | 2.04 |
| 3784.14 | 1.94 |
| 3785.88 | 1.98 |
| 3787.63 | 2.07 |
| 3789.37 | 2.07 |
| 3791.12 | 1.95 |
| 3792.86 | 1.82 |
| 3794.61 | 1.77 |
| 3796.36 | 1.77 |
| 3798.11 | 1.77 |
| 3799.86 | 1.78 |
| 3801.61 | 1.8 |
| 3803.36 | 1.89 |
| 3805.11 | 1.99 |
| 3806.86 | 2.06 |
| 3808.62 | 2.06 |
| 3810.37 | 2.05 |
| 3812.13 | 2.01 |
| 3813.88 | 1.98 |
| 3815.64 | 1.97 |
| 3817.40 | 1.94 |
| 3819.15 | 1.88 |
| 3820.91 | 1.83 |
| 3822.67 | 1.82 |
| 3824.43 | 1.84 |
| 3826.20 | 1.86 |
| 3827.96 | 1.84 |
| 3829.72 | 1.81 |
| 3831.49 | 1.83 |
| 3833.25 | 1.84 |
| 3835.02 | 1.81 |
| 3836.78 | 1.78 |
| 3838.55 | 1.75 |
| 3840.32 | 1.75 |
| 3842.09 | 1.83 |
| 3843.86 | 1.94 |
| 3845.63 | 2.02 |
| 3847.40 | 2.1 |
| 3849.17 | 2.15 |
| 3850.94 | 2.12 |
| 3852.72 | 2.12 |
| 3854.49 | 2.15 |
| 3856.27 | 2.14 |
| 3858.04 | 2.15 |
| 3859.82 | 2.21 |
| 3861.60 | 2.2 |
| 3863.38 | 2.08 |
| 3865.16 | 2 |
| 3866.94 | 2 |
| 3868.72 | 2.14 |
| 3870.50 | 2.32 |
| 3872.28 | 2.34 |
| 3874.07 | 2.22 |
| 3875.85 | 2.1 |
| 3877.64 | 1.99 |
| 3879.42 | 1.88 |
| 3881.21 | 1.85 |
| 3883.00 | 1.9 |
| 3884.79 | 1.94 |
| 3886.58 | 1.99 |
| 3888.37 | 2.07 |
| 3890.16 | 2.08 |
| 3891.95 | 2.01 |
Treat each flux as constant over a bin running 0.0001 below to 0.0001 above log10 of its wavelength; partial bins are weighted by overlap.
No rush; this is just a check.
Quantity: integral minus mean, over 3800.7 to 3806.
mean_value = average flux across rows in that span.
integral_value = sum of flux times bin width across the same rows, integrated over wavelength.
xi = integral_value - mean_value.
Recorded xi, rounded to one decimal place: 8.1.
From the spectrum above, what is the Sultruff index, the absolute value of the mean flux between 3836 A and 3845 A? 1.8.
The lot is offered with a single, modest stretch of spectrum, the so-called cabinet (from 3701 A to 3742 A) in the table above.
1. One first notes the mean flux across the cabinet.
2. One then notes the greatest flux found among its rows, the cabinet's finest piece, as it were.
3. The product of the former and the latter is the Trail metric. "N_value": 6.2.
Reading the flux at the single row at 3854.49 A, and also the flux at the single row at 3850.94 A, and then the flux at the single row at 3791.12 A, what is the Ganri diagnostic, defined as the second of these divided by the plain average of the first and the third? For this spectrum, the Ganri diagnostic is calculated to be 1.03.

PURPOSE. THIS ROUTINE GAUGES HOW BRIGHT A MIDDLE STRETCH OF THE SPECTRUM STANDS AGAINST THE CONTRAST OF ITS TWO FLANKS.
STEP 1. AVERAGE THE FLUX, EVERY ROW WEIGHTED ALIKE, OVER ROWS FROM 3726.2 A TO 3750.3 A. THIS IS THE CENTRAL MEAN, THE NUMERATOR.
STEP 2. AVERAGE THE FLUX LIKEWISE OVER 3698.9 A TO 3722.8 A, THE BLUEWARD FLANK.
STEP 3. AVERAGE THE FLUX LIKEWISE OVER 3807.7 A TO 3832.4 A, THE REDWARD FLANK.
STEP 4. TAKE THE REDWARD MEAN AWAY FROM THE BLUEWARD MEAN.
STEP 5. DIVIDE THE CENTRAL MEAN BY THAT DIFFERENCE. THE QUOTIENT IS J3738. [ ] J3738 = 22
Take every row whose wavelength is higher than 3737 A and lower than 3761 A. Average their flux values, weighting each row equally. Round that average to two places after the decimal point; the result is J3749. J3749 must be 2.06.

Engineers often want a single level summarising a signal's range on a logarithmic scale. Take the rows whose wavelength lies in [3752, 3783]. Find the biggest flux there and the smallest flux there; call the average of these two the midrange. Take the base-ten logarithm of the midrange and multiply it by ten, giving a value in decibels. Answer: 3.3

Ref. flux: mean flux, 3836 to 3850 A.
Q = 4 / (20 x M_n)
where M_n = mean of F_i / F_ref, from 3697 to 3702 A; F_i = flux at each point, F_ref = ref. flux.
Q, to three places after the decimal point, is 0.202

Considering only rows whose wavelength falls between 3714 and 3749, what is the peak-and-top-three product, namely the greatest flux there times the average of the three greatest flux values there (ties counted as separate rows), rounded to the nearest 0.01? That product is 7.86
